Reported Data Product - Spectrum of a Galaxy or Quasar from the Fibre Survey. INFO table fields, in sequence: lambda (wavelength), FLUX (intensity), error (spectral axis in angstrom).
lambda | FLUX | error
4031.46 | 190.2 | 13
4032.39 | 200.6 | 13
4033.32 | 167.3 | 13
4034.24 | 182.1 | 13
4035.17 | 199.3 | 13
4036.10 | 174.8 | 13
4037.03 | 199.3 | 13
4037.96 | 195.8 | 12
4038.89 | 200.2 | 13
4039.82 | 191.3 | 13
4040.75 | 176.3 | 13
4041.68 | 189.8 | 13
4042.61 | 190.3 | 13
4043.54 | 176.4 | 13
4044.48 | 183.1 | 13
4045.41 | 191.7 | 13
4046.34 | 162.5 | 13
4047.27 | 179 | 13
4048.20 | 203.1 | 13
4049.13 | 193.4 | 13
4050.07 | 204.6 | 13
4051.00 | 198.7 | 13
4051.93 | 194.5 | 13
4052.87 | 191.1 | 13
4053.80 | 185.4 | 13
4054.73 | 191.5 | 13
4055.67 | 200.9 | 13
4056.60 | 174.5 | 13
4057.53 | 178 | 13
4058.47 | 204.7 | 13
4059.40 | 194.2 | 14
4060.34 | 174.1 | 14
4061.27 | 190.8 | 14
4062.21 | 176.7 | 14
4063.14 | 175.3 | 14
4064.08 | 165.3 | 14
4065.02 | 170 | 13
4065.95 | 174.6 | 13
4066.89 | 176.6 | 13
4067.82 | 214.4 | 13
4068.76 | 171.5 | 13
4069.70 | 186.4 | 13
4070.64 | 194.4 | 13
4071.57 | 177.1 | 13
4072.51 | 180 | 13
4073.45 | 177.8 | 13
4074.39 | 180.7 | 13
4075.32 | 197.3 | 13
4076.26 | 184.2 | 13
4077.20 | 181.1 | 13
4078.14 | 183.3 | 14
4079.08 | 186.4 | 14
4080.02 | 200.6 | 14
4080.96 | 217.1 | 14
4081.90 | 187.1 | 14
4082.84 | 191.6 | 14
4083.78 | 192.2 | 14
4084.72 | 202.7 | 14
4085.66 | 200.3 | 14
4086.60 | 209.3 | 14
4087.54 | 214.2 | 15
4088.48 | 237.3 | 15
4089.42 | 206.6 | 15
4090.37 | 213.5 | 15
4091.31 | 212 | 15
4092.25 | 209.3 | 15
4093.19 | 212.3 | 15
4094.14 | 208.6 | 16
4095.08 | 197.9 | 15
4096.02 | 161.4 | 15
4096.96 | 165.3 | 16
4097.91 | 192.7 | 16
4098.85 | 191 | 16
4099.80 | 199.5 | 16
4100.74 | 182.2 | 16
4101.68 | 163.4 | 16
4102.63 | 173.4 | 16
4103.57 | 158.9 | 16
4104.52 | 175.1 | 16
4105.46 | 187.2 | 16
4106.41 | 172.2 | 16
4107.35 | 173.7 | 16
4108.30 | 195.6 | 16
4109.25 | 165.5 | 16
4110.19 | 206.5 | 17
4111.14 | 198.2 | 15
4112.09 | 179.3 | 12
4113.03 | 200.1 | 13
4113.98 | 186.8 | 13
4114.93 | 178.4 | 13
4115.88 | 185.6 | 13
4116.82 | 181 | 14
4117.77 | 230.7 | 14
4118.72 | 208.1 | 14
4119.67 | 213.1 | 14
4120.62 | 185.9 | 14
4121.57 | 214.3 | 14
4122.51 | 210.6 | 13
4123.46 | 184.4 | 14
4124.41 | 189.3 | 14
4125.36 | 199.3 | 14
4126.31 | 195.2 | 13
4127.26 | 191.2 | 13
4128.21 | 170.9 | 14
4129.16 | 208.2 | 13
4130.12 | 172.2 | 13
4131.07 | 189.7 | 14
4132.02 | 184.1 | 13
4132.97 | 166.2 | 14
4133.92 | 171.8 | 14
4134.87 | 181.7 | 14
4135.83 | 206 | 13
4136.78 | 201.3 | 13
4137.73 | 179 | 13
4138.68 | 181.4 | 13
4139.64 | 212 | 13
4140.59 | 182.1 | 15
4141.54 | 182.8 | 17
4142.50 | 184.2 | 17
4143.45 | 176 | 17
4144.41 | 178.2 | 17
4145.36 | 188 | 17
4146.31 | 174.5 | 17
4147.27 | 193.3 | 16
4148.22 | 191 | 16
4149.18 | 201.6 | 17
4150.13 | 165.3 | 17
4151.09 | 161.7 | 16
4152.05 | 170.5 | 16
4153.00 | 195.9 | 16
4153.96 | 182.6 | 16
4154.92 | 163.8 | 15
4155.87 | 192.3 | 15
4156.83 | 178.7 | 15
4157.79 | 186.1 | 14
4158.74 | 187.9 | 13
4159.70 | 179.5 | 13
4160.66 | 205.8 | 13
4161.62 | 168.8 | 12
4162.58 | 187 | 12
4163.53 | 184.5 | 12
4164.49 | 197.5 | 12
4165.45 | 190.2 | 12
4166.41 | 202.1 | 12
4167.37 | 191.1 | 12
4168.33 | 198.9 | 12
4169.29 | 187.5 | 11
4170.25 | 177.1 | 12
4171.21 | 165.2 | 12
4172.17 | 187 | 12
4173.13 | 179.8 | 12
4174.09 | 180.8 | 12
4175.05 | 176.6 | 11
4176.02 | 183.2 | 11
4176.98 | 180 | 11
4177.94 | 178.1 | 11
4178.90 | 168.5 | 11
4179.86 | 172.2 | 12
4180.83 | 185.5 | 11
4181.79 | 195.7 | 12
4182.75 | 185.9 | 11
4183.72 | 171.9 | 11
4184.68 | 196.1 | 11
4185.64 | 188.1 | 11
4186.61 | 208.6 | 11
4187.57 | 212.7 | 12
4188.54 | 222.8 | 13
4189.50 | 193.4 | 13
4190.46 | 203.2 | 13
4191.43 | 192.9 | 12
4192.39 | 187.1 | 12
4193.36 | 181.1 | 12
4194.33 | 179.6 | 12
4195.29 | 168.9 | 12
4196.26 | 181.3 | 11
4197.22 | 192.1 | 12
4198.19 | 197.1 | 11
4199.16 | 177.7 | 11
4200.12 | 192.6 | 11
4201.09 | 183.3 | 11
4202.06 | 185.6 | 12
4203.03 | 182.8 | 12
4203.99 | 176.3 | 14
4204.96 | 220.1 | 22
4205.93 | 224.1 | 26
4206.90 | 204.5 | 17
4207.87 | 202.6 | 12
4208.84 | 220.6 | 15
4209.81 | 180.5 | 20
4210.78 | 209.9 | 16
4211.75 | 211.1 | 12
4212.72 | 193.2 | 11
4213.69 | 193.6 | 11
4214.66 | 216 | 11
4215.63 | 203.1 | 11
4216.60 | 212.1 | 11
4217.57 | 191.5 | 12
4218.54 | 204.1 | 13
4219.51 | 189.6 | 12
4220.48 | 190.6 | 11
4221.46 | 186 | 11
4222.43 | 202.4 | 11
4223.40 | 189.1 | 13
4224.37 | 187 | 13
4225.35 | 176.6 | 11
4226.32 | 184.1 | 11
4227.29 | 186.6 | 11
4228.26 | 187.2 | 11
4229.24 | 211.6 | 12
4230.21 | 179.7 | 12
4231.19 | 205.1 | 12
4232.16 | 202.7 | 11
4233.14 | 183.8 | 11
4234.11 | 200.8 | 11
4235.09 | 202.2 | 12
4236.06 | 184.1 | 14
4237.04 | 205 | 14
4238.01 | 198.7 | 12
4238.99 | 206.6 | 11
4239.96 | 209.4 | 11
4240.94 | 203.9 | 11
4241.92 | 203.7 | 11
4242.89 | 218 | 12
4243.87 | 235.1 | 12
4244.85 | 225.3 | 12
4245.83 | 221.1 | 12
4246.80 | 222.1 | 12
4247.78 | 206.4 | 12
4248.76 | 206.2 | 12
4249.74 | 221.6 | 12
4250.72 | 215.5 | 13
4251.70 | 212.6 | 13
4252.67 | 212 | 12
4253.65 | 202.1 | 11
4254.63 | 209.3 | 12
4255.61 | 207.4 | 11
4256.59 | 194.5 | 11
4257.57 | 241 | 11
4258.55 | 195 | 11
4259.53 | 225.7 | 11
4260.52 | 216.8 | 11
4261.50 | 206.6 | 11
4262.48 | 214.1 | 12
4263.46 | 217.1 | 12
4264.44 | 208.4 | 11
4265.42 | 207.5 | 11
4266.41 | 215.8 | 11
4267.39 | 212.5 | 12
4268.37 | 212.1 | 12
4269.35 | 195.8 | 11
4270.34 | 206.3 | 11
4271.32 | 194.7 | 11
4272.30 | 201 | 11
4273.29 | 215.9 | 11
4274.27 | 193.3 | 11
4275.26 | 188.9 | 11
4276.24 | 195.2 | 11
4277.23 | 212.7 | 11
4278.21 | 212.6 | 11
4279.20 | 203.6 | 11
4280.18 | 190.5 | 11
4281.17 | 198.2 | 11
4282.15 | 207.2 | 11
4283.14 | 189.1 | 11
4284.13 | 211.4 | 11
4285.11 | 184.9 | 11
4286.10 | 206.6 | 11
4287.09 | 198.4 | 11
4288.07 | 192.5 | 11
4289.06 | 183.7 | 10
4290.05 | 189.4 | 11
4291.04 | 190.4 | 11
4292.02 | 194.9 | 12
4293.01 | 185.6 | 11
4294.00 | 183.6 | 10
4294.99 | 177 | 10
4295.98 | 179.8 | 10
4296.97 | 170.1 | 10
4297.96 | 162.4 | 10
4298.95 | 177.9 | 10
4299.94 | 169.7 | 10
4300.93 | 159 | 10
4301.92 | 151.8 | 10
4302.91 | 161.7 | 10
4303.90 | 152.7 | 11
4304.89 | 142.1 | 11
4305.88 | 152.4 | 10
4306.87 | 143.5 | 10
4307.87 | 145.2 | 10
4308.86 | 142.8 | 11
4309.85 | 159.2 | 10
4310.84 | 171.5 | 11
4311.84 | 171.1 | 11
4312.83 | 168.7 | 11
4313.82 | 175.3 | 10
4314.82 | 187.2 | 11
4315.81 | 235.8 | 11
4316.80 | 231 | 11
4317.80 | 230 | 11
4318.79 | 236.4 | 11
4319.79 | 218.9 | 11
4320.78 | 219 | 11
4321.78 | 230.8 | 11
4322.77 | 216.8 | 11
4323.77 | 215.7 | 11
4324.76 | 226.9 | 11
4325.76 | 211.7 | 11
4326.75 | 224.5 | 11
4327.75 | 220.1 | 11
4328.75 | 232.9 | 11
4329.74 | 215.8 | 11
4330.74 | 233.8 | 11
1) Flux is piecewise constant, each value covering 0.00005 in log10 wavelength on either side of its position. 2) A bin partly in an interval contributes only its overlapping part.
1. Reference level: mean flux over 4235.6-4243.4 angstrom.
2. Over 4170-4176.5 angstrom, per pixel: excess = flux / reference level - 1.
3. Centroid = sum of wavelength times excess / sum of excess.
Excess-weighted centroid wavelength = 4172.9 angstrom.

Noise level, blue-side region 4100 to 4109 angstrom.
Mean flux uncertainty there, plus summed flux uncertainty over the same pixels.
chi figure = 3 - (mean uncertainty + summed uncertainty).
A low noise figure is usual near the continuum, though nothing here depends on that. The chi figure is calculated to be -157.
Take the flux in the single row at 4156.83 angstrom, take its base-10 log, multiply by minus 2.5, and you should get -5.63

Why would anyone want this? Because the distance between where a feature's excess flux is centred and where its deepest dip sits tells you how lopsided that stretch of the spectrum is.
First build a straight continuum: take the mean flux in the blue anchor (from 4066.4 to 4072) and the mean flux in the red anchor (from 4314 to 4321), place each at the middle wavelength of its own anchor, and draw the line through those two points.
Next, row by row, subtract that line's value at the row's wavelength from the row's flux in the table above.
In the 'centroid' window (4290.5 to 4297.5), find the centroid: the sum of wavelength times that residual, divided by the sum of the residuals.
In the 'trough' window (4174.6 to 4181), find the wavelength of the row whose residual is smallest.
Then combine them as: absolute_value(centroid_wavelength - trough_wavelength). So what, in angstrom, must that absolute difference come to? 115.5 angstrom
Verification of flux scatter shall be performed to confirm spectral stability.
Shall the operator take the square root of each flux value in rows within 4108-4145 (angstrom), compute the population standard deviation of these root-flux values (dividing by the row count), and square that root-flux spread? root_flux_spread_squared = 0.29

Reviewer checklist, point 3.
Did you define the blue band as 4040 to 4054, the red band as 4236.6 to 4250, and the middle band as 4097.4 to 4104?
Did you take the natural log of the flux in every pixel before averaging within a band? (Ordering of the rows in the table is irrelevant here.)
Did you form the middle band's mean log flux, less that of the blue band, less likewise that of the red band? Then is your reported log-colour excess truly -5.40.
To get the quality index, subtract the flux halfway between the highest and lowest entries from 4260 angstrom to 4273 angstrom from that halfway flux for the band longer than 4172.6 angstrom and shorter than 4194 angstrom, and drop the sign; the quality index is 10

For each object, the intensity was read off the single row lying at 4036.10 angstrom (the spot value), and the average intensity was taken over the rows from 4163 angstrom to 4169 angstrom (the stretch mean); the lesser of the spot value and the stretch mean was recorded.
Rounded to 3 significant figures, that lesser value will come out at 175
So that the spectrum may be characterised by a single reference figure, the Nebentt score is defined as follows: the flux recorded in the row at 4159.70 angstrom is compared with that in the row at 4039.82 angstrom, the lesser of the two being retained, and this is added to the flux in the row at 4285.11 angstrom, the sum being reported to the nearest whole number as 364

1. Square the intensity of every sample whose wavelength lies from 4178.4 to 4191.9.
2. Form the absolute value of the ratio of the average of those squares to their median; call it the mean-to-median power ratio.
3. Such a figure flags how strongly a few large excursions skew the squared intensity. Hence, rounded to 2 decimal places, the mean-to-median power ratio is 1.00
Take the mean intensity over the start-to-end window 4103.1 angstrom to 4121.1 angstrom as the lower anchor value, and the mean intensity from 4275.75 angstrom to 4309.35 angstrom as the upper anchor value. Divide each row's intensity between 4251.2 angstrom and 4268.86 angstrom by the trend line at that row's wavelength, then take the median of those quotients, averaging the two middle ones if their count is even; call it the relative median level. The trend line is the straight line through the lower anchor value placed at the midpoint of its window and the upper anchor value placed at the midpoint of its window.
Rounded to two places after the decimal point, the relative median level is 1.17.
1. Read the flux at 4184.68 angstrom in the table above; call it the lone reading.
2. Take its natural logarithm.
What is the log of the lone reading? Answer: 5.28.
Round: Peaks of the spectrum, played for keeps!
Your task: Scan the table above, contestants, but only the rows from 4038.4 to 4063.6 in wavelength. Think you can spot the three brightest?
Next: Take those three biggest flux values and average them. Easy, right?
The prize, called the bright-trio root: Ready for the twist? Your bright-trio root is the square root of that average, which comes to 14.3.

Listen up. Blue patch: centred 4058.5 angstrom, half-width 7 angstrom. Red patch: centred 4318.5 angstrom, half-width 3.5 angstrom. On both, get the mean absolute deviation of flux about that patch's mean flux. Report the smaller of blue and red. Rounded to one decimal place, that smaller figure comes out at 5.7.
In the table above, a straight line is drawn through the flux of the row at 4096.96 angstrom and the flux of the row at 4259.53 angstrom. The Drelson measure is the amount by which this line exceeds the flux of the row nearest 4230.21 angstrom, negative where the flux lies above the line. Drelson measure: 35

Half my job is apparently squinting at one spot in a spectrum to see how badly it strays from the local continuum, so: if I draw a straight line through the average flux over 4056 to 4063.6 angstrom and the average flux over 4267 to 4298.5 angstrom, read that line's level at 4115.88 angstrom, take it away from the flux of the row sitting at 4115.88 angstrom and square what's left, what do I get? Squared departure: 1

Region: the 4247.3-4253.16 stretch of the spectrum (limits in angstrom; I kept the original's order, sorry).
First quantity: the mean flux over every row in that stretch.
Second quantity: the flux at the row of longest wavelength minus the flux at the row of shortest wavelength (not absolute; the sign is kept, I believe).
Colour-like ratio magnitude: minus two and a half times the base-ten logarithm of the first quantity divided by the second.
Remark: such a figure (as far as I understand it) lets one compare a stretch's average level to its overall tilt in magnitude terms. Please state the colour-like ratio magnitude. -3.9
